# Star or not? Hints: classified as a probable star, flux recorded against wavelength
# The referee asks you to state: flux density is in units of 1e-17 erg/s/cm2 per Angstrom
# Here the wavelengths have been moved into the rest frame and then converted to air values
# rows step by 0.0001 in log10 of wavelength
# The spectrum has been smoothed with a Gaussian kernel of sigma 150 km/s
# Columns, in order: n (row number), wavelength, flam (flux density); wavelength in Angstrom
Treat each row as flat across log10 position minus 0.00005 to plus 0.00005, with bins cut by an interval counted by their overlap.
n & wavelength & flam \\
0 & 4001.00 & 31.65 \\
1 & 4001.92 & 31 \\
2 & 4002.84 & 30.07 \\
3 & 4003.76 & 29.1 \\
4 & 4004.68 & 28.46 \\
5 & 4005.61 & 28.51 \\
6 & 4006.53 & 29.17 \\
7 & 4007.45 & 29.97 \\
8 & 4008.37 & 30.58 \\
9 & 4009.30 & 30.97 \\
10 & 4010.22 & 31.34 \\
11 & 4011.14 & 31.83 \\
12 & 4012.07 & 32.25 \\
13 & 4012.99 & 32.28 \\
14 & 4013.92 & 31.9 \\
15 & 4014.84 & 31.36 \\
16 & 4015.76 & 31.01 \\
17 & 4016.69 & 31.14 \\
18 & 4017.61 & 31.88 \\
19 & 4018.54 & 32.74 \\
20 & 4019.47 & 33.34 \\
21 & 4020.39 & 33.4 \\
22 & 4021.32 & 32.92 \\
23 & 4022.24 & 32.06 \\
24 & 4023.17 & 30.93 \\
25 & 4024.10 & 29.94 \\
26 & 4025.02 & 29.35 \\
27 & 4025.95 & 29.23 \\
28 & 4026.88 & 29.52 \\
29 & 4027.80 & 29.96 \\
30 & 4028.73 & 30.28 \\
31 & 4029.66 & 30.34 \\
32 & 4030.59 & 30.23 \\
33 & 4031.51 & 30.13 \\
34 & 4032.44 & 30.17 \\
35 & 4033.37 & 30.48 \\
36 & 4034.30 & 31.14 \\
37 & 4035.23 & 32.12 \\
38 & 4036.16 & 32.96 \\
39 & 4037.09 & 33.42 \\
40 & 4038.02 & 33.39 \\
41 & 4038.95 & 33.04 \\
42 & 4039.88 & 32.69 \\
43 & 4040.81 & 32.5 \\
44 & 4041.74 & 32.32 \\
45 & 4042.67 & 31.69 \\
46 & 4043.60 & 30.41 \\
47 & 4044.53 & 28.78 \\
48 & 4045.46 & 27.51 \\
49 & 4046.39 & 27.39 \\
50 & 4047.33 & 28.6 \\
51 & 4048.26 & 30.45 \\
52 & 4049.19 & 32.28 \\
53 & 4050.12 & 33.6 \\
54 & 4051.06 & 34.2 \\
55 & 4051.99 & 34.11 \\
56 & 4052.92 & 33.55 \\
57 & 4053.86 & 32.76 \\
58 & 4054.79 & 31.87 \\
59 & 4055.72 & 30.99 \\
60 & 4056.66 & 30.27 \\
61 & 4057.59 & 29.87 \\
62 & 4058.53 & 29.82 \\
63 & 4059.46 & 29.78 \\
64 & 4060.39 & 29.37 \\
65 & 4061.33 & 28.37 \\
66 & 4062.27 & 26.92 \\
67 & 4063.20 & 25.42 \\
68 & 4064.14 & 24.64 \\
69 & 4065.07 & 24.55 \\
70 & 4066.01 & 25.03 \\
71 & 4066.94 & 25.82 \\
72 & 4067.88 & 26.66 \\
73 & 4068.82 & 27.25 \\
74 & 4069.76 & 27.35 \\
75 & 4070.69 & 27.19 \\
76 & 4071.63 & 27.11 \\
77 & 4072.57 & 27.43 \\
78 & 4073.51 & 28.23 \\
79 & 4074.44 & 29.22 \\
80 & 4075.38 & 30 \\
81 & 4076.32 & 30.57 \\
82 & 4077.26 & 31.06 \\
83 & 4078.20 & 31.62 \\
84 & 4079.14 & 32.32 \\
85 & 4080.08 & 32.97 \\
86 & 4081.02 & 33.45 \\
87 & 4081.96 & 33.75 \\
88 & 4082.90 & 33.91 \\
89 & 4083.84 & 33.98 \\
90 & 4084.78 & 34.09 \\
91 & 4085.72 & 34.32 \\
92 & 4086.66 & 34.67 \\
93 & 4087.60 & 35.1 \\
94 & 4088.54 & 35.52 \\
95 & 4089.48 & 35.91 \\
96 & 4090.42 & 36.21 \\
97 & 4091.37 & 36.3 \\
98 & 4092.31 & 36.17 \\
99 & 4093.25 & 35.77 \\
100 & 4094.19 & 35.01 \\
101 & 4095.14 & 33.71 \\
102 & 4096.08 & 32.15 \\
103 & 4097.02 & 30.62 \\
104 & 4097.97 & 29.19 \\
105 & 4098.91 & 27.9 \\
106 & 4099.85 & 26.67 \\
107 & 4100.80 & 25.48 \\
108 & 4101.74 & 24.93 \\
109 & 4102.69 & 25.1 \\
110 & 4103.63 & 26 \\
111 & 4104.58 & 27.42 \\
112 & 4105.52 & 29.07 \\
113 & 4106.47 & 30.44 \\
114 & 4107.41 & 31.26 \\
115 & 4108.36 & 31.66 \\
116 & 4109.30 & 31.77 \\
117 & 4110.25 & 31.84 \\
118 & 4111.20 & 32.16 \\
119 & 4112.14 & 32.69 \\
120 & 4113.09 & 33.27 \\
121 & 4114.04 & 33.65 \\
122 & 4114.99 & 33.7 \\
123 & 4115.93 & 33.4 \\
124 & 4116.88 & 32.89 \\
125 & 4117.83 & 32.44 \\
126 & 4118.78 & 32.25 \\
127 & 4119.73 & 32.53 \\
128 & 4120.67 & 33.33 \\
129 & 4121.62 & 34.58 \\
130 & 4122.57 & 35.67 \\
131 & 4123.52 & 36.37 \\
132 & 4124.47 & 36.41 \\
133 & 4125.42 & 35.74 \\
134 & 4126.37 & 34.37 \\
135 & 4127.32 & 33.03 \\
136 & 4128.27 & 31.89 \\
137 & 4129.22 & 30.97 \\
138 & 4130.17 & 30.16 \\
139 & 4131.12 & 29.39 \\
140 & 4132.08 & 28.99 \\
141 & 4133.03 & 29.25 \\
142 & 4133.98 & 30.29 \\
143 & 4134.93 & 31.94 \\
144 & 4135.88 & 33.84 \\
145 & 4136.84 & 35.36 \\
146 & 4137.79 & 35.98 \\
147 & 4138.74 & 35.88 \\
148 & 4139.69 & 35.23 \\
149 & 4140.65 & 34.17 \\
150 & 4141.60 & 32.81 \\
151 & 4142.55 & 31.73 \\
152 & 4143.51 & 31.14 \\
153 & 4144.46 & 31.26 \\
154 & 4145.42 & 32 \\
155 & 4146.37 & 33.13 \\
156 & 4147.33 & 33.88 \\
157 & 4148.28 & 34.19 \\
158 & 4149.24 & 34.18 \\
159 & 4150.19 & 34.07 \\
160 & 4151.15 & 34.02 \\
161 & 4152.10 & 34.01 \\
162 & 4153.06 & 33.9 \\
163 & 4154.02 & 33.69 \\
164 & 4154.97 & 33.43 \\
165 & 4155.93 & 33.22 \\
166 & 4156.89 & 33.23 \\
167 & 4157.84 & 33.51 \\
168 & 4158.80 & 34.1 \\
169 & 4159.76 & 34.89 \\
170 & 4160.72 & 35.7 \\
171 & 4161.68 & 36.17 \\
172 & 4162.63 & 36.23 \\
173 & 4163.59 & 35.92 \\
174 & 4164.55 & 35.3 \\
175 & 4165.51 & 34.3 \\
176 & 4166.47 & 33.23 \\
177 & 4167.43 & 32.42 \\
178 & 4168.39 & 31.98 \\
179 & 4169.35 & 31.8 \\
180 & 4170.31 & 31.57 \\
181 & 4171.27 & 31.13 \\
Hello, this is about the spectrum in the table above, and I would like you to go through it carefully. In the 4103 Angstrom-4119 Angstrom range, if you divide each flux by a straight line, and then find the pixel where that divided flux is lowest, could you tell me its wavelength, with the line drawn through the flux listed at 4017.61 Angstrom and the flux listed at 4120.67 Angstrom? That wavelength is 4103.63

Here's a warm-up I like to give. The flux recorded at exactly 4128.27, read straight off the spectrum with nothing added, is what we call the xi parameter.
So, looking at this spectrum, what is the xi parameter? 31.89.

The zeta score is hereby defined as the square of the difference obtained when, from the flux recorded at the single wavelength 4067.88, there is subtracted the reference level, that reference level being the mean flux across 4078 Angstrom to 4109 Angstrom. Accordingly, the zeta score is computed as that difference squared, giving 27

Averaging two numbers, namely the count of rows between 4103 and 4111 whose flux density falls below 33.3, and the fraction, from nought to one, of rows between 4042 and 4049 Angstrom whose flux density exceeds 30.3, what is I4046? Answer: 4.2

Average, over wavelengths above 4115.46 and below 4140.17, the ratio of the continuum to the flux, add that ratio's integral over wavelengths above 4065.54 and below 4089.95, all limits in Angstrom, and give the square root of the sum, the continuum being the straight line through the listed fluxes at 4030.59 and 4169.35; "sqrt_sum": 5.05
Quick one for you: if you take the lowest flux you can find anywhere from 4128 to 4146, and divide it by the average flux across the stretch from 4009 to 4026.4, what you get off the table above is 0.92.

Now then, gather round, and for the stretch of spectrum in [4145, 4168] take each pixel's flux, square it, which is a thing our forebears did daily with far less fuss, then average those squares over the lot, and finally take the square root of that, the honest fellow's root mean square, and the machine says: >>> 34.1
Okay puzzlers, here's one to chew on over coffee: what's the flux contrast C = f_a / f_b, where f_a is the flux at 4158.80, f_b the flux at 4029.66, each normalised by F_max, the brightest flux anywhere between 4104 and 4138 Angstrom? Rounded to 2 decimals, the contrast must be 1.12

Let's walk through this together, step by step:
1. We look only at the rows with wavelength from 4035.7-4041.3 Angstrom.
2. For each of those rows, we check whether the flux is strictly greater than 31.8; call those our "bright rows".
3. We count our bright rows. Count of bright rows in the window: 6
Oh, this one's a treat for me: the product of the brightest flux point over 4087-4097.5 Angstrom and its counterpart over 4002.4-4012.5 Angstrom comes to 1171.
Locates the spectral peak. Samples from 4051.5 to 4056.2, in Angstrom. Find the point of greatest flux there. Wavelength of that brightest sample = 4051.99 Angstrom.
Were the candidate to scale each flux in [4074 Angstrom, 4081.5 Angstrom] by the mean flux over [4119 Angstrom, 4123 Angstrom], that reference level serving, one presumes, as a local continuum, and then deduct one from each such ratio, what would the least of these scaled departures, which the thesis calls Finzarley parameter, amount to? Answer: -0.14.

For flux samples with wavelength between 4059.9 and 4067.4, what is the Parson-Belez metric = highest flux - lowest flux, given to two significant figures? 4.8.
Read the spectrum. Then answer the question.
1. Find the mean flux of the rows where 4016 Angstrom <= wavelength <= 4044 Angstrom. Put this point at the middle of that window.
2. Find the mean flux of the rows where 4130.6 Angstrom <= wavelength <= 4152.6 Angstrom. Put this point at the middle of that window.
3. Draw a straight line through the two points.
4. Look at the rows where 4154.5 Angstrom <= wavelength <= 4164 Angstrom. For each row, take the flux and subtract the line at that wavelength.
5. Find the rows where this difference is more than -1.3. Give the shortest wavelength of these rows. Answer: 4154.97 Angstrom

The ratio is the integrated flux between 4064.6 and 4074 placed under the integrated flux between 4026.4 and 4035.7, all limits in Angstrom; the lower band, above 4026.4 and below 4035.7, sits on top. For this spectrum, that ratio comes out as 1.13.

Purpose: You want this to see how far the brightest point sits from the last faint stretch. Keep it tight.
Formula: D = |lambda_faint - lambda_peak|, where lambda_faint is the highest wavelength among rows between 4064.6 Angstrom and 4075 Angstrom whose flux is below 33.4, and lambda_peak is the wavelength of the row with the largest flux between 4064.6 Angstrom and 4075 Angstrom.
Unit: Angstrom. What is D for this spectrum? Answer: 0.0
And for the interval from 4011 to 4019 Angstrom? 0.0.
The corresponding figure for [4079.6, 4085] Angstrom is 4.7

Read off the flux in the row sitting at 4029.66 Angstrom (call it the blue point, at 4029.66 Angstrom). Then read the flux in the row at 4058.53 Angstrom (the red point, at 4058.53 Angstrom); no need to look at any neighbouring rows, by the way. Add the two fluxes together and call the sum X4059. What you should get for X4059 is 60.2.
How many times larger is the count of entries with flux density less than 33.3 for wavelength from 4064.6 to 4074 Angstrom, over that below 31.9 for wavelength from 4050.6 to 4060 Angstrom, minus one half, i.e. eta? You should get 1.17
